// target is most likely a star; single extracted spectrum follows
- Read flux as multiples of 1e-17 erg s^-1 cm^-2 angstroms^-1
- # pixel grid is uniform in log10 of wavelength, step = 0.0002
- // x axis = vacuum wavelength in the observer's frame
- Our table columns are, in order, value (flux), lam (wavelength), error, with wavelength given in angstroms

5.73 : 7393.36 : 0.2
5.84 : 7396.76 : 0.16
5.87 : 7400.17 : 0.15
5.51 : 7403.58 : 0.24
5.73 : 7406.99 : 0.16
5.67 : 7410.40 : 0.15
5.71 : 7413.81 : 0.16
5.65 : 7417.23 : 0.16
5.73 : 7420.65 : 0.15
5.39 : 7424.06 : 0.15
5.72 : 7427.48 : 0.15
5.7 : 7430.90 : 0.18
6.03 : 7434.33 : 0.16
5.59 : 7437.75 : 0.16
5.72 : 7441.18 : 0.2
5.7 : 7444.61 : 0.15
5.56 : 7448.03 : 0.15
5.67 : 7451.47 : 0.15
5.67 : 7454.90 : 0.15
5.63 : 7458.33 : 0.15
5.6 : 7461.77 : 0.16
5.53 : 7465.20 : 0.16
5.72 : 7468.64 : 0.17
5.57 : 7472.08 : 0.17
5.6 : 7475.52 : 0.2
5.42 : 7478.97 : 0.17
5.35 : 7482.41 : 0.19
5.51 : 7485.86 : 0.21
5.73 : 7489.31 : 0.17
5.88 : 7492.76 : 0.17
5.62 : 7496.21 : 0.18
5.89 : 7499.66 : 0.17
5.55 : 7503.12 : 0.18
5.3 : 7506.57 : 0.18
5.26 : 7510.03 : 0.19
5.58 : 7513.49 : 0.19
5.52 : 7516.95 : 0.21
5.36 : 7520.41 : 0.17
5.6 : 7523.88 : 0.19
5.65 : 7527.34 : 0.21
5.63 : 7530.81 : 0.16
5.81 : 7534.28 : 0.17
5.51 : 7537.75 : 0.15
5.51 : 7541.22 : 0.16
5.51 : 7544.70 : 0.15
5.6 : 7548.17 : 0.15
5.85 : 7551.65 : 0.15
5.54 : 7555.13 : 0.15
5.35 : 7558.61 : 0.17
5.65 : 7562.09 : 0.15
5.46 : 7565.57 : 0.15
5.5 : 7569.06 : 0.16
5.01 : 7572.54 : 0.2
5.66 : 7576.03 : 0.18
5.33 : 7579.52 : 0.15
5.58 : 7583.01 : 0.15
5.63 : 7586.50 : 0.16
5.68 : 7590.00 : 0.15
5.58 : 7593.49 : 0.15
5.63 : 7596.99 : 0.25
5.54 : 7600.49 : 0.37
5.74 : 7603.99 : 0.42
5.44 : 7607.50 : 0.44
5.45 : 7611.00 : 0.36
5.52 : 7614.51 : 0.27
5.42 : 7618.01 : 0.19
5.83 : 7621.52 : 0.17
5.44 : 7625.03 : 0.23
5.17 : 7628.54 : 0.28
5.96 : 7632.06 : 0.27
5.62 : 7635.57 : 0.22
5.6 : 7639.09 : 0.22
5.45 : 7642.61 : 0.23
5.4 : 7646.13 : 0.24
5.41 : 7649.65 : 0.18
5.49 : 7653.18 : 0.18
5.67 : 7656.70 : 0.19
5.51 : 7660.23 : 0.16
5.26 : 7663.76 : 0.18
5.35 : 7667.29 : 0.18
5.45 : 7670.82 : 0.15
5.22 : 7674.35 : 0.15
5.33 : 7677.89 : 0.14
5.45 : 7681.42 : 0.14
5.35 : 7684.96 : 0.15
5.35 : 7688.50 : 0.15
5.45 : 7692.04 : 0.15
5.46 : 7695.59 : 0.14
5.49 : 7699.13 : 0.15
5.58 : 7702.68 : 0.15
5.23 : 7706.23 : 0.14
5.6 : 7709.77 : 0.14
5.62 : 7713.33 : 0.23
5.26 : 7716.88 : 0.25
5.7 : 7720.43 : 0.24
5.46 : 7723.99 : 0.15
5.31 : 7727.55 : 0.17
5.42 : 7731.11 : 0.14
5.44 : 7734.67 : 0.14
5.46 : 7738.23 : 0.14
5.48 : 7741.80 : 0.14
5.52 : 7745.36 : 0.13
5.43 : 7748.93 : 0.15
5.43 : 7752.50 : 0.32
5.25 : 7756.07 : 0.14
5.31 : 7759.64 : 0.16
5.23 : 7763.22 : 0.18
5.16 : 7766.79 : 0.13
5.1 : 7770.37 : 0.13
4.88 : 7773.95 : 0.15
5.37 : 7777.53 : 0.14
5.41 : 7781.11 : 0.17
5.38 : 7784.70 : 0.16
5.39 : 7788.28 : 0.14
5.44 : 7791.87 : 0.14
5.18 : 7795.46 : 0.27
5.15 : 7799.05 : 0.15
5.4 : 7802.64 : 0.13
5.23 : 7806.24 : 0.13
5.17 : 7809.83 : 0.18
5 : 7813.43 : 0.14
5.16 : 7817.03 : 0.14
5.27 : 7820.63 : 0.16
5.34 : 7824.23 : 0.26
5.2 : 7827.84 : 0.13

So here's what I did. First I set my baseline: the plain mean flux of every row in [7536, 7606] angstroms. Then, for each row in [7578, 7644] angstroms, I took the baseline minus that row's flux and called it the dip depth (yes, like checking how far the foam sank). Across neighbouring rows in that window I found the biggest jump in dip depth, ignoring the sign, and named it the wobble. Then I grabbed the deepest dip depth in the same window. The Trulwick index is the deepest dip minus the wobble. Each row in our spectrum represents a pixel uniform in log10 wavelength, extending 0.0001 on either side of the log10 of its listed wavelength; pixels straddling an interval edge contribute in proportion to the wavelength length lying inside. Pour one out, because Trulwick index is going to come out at -0.4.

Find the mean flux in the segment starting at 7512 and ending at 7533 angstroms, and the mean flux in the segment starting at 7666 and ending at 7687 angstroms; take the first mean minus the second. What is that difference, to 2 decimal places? 0.20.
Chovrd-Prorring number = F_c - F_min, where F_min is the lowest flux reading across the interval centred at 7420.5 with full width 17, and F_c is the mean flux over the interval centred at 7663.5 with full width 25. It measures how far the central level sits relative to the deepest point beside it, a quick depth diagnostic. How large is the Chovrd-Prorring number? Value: 0.0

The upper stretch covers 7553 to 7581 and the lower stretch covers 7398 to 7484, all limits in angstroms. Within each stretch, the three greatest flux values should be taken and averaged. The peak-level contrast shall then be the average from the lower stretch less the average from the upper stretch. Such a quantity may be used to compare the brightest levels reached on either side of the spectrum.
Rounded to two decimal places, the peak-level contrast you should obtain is 0.26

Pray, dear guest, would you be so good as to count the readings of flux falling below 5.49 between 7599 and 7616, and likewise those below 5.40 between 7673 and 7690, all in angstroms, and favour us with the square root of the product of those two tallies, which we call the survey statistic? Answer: 2.8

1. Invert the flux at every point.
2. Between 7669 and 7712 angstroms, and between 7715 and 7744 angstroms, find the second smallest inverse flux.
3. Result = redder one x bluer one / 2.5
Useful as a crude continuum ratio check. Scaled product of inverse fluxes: 0.0131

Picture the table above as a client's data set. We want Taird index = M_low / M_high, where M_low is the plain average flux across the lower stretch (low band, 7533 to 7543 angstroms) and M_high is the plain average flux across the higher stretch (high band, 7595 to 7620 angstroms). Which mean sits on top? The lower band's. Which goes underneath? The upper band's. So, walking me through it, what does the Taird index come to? 1.01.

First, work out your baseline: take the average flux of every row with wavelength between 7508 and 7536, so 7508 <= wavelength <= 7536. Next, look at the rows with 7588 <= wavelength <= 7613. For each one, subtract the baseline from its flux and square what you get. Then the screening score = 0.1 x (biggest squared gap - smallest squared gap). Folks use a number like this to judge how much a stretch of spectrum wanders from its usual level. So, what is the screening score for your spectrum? 0.004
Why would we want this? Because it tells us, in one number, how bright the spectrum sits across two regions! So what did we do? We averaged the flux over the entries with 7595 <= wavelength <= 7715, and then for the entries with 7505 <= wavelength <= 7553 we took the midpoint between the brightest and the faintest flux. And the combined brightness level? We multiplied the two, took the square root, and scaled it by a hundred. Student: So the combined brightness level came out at 552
